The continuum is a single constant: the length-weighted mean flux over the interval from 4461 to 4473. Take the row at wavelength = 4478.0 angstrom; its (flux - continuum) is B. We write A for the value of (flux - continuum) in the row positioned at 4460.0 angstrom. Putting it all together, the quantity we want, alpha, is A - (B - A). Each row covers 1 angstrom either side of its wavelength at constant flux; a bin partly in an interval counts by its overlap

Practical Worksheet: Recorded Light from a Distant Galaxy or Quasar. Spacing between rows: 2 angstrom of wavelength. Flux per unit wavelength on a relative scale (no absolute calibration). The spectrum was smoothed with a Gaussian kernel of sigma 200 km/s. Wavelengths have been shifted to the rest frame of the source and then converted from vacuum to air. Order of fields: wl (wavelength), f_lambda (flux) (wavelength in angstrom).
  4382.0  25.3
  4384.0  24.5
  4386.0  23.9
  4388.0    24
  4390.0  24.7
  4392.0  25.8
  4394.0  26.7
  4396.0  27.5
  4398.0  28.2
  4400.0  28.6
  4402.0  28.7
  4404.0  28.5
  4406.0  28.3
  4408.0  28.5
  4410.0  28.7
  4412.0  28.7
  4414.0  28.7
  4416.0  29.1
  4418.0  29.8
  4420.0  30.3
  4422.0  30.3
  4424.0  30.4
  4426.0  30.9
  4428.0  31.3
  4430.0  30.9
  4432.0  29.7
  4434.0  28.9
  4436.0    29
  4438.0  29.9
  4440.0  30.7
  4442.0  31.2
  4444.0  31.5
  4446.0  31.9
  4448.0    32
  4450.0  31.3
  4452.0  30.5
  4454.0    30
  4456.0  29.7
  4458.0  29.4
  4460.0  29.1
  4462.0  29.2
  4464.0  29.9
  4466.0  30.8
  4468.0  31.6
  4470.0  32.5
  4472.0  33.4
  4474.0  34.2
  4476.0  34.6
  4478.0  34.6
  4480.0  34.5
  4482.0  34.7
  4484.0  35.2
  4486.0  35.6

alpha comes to -8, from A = -2.1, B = 3.37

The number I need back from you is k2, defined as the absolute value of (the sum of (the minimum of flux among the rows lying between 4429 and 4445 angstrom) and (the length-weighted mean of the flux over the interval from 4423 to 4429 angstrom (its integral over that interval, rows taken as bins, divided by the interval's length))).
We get 60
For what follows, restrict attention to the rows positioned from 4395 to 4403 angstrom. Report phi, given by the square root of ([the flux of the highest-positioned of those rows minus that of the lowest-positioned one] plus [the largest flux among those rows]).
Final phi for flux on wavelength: 5.5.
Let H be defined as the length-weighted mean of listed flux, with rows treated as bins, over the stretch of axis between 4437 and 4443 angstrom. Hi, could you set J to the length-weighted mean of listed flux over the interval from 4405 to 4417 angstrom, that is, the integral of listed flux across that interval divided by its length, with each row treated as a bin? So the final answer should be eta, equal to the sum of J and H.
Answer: 59.3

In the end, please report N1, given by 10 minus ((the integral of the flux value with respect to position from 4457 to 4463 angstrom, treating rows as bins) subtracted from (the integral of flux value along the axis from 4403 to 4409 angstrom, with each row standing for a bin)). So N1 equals 15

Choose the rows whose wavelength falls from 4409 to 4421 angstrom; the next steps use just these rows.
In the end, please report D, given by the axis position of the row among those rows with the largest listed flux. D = 4420.0 angstrom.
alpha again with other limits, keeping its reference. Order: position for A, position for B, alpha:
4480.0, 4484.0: 3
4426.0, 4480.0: -4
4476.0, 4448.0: 6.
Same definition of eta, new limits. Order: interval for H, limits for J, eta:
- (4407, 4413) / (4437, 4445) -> 59.5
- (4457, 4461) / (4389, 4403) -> 56.4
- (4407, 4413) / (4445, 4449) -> 60.6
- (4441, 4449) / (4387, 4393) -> 56.5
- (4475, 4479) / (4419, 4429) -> 65.2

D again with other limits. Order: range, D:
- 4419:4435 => 4428.0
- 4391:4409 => 4402.0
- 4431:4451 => 4448.0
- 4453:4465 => 4454.0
